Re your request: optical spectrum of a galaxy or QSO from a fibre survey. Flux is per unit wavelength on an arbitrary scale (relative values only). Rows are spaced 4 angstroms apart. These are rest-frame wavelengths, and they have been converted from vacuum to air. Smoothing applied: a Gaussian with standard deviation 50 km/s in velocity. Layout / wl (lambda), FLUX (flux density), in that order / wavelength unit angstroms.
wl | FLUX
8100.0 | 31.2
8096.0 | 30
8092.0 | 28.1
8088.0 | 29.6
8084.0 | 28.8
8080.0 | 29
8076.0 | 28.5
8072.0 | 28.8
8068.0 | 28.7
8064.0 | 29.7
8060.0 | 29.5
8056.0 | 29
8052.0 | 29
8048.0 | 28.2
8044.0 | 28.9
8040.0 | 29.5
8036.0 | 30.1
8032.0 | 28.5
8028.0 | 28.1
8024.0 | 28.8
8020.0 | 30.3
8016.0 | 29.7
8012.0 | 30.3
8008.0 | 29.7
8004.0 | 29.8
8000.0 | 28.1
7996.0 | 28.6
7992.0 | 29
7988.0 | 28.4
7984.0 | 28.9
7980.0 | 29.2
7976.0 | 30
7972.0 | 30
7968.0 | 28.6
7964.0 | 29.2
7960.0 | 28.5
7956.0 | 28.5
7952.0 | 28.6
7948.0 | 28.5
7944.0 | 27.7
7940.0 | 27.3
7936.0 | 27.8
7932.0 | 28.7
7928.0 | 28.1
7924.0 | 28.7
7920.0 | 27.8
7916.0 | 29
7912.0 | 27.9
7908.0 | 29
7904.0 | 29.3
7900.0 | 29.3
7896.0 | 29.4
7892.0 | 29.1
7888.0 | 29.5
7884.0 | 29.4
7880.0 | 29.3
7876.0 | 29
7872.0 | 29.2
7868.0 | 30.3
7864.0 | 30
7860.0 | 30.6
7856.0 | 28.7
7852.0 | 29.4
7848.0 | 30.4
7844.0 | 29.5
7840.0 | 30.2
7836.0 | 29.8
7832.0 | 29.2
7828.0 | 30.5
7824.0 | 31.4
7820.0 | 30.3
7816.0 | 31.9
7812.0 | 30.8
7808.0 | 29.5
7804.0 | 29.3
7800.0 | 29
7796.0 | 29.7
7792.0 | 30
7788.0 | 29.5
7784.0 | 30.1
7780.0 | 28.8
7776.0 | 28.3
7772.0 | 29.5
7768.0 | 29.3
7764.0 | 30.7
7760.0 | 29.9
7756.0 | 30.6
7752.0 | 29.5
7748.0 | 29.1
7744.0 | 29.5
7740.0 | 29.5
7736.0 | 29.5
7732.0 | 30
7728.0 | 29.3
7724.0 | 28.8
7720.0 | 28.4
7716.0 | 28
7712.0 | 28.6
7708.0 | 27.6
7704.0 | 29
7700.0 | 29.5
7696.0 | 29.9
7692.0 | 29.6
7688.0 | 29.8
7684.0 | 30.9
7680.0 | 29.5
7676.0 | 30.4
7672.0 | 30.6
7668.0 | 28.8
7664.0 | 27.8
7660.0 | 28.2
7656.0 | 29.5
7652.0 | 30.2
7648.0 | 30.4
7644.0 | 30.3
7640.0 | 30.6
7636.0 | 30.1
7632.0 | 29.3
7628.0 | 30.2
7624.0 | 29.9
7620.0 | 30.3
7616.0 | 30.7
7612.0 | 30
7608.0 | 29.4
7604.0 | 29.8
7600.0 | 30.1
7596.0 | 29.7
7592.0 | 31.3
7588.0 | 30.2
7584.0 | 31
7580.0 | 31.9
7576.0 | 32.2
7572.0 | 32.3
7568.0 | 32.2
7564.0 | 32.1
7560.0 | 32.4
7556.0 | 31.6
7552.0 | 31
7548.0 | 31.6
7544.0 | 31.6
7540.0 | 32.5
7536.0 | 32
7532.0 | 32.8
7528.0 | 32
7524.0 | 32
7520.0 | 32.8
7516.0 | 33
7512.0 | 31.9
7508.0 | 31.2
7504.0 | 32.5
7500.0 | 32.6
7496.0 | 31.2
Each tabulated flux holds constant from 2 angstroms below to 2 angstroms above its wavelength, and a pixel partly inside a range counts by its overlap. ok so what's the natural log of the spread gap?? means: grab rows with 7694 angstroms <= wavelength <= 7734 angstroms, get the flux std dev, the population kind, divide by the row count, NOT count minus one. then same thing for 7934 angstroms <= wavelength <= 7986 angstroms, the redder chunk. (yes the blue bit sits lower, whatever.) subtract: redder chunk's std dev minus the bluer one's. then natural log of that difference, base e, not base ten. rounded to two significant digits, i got -3.6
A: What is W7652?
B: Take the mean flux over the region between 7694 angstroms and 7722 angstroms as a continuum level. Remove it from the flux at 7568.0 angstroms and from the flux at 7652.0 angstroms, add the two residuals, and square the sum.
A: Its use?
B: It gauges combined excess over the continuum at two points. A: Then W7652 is 25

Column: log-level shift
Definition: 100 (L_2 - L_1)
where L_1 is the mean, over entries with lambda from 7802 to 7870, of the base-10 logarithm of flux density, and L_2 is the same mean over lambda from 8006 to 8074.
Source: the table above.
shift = -1.3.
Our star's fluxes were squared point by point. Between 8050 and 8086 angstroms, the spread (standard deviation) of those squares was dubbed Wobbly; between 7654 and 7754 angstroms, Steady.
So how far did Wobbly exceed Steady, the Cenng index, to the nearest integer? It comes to -27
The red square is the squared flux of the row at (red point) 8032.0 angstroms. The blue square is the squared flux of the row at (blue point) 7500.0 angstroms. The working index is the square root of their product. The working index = 929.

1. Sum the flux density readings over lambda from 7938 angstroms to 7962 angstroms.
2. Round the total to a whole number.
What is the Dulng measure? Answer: 169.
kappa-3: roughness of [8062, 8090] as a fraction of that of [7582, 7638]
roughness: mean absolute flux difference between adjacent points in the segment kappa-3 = 0.72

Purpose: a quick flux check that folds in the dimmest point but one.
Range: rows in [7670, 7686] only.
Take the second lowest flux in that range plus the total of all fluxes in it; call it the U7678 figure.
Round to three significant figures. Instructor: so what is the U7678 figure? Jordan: 152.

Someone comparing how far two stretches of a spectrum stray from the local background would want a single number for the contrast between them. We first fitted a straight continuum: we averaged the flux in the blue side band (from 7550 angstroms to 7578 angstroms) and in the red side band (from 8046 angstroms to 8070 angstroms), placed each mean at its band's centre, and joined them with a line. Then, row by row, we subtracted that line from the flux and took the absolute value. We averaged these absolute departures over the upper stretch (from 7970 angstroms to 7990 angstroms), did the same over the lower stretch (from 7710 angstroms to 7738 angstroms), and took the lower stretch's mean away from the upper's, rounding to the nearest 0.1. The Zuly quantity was -1.5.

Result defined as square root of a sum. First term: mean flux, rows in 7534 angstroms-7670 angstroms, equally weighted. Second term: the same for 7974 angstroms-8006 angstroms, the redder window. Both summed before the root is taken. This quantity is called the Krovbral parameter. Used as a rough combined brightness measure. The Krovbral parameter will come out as 7.72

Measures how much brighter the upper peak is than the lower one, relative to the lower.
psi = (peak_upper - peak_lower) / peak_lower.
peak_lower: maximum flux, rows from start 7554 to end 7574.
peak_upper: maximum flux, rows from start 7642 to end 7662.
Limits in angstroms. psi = -0.062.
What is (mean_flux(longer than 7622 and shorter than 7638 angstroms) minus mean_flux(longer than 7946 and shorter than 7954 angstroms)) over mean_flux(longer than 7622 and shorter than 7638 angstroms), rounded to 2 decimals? 0.04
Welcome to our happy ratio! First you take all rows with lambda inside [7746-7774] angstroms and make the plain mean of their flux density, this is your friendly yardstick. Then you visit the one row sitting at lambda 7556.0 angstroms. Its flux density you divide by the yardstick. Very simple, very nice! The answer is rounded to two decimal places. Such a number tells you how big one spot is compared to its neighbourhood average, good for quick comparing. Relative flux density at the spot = 1.06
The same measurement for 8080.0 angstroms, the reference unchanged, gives 0.97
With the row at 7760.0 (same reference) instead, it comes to 1.00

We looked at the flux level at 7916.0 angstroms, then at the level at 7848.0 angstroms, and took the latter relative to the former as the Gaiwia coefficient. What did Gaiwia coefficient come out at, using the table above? 1.05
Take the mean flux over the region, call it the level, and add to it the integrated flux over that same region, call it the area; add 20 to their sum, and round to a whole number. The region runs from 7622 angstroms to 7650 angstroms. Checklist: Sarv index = 893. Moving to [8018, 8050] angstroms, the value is 979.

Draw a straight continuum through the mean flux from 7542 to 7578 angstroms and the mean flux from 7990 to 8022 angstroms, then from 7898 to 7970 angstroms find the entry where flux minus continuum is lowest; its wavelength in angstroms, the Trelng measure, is 7940.0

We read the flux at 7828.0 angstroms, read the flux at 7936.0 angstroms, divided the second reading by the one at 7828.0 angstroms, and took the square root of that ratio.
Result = 0.95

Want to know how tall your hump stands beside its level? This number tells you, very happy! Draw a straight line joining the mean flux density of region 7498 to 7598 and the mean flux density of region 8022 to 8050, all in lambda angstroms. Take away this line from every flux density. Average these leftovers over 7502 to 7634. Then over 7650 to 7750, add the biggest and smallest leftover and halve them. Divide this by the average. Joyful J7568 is 4.2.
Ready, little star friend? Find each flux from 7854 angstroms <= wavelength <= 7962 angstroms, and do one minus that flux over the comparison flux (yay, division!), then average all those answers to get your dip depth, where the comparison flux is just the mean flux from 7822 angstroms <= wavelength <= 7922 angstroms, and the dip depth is 0.02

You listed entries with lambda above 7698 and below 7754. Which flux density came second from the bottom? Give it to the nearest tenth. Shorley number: 28.0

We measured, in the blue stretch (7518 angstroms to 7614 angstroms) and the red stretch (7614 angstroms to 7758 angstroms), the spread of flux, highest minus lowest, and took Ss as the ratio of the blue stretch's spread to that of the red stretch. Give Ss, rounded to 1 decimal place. 1.0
